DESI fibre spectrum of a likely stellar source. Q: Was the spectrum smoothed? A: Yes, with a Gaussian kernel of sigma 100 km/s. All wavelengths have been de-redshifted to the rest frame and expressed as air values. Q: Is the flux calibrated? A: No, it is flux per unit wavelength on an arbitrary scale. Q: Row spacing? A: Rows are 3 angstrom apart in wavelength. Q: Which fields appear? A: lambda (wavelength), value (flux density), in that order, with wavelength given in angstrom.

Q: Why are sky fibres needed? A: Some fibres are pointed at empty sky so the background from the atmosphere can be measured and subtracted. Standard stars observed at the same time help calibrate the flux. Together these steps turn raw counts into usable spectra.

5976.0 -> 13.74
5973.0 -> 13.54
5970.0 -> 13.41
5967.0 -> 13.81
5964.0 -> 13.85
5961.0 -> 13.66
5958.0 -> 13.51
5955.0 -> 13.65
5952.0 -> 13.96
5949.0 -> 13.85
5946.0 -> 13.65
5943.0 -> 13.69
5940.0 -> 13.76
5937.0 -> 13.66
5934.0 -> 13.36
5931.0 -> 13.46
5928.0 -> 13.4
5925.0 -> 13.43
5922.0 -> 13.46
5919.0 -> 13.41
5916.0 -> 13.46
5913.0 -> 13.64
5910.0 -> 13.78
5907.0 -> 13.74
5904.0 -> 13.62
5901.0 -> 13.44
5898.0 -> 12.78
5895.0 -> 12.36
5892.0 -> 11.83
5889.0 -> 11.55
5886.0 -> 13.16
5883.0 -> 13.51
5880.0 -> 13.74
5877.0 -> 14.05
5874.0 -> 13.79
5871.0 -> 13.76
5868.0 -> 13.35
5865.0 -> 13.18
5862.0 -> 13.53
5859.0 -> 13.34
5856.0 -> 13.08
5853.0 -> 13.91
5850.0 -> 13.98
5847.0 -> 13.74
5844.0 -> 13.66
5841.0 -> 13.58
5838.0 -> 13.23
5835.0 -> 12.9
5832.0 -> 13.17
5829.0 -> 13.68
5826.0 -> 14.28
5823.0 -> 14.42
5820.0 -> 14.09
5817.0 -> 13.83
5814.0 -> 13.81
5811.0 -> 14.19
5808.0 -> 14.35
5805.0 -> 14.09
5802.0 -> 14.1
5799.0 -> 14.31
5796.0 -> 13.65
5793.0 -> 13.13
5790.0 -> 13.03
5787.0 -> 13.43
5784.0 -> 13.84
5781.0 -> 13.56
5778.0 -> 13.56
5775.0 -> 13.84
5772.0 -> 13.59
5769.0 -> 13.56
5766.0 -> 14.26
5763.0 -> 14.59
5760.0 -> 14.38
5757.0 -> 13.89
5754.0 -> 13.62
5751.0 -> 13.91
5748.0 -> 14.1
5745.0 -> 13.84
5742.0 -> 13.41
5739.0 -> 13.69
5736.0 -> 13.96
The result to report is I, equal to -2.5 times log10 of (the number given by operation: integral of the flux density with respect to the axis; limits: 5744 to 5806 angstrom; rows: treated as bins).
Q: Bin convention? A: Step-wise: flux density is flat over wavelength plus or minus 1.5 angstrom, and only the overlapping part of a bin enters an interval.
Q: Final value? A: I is -7.33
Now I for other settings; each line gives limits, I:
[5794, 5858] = -7.37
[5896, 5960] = -7.35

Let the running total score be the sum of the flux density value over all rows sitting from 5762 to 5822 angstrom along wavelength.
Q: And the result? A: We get 277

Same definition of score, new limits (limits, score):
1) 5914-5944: 135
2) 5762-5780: 83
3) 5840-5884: 204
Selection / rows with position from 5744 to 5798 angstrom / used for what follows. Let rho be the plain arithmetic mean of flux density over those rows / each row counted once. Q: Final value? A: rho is 13.8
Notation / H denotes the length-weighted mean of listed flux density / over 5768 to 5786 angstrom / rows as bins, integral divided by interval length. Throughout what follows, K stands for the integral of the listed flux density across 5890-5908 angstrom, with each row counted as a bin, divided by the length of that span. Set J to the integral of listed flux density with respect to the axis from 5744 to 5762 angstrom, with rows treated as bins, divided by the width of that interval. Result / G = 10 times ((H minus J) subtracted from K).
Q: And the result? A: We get 132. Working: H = 13.65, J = 14.0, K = 12.9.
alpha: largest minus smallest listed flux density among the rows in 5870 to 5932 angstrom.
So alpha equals 2.5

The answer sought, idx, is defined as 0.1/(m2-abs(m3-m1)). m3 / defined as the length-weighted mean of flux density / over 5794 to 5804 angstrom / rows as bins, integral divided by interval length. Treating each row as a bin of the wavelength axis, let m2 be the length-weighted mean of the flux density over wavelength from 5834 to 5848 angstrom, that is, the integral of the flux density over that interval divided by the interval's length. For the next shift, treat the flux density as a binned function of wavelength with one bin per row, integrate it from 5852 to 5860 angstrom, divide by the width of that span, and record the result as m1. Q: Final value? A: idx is 0.0078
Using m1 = 13.4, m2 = 13.4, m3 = 13.98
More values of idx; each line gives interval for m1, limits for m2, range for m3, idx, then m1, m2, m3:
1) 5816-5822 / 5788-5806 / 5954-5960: 0.0075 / 14.0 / 13.7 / 13.58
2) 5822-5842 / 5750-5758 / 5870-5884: 0.0074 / 13.6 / 13.8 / 13.78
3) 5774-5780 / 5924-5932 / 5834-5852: 0.0075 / 13.7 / 13.4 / 13.54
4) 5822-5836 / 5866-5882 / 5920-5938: 0.0074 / 13.7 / 13.7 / 13.45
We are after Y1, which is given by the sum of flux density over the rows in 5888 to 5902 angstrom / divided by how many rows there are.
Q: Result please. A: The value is 12.4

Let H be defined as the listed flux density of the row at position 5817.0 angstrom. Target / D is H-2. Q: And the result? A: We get 11.8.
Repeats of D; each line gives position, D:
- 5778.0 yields 11.6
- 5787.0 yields 11.4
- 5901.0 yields 11.4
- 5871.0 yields 11.8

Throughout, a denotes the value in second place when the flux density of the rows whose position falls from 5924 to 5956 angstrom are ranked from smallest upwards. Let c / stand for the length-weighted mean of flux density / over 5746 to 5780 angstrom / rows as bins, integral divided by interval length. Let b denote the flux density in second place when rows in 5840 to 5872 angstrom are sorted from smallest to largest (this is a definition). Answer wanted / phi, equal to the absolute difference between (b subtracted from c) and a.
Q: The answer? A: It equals 12.7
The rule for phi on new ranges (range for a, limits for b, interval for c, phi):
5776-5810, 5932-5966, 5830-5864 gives 13.2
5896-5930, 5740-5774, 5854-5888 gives 13.5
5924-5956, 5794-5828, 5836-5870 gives 13.7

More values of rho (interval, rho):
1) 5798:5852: 13.9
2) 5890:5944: 13.3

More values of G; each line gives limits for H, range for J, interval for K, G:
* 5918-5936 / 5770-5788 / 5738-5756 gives 140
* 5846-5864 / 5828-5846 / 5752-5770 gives 139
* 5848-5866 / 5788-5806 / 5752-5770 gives 142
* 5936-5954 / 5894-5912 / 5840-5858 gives 132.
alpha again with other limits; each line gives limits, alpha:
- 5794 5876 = 1.5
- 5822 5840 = 1.5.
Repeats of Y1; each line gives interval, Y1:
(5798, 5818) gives 14.1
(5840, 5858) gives 13.7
